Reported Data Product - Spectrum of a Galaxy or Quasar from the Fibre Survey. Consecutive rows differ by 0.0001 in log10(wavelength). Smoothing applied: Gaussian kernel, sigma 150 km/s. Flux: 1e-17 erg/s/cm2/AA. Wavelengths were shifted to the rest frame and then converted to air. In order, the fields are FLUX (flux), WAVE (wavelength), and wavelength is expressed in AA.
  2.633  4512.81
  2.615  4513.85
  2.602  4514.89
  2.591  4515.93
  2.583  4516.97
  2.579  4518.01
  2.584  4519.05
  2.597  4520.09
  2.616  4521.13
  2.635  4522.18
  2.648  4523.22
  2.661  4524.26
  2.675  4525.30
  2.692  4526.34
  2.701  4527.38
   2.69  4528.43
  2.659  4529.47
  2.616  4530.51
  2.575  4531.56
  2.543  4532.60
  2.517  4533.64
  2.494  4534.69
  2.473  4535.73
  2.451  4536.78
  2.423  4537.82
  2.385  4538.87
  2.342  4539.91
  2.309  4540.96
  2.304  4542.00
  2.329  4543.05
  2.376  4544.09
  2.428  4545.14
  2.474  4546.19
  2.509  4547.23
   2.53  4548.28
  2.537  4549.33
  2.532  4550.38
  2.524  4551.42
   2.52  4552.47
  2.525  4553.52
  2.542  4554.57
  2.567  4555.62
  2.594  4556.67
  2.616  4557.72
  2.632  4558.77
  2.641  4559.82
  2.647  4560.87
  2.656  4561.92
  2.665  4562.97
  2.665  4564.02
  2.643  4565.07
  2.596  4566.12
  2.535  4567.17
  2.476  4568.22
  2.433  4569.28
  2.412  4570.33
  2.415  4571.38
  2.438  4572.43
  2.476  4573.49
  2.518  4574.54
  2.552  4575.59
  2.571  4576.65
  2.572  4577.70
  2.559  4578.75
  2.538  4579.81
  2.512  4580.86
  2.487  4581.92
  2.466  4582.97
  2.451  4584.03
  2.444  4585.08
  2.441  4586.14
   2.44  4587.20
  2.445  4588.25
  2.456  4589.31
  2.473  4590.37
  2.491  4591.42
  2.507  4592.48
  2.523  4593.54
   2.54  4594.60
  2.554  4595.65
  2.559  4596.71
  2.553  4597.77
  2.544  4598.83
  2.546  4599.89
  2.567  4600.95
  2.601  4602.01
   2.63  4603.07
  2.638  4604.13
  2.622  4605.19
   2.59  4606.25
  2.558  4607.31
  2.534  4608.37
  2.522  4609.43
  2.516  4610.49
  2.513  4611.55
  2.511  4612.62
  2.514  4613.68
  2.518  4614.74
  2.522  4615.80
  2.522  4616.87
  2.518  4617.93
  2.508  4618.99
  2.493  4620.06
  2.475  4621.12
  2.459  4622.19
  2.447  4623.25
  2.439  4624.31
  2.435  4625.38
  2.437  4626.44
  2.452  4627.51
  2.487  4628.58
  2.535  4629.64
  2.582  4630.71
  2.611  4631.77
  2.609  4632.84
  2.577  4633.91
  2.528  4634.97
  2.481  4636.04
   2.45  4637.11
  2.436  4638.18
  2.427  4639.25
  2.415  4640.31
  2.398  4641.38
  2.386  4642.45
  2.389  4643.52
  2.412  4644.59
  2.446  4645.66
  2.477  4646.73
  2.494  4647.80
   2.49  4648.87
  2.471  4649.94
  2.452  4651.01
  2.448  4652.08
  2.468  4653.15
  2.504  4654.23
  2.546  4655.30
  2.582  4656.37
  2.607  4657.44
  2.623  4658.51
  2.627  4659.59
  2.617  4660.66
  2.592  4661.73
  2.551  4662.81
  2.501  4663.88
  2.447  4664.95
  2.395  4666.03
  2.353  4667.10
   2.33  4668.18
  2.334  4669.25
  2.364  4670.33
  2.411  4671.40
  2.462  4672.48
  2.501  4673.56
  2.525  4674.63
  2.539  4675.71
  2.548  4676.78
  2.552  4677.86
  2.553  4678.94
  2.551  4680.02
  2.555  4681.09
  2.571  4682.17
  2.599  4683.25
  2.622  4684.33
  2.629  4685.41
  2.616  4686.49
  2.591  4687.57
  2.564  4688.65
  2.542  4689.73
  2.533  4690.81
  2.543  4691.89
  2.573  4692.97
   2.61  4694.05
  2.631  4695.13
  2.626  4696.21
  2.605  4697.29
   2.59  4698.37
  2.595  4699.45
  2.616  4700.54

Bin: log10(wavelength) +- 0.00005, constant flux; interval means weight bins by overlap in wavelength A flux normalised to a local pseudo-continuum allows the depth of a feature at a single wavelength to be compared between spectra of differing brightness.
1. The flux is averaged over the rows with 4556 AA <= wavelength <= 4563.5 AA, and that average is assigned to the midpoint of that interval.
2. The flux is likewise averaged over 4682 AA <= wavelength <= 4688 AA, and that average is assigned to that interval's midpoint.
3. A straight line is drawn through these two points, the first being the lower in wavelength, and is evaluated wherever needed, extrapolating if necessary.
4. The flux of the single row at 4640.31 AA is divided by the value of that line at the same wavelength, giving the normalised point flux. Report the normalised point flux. 0.92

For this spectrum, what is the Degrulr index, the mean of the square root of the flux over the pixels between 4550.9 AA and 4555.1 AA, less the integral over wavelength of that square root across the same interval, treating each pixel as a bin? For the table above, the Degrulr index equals -5.1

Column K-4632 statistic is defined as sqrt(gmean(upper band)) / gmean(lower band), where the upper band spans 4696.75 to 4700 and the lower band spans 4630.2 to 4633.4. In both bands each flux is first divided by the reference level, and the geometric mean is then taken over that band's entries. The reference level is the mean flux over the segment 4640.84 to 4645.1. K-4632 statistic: 0.96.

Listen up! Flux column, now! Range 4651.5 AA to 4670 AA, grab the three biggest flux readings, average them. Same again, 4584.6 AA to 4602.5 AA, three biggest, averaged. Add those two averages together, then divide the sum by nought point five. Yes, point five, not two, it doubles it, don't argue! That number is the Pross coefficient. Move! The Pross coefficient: 10.4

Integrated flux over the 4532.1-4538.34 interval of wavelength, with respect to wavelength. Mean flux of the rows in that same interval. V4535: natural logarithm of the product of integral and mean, 3.65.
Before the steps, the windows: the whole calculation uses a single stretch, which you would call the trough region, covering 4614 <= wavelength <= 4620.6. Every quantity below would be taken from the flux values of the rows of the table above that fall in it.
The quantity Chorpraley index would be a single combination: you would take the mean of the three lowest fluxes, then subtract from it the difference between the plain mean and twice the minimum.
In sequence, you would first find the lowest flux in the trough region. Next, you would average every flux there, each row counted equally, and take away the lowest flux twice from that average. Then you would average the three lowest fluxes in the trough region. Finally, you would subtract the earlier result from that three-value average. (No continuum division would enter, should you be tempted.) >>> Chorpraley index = 4.98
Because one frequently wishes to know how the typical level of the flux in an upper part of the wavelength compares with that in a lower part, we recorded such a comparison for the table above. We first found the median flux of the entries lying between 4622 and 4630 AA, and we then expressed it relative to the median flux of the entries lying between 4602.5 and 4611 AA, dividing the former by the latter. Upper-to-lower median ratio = 0.95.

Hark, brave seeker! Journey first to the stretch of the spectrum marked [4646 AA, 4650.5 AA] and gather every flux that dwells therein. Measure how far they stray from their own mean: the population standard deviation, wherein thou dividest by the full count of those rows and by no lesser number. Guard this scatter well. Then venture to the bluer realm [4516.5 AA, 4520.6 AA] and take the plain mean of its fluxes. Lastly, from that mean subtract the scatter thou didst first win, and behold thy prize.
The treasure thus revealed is 2.58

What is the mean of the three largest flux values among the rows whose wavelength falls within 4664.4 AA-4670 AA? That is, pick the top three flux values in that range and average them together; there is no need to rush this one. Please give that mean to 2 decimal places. 2.40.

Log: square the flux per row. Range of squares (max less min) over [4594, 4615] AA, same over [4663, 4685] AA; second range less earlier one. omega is 0.8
